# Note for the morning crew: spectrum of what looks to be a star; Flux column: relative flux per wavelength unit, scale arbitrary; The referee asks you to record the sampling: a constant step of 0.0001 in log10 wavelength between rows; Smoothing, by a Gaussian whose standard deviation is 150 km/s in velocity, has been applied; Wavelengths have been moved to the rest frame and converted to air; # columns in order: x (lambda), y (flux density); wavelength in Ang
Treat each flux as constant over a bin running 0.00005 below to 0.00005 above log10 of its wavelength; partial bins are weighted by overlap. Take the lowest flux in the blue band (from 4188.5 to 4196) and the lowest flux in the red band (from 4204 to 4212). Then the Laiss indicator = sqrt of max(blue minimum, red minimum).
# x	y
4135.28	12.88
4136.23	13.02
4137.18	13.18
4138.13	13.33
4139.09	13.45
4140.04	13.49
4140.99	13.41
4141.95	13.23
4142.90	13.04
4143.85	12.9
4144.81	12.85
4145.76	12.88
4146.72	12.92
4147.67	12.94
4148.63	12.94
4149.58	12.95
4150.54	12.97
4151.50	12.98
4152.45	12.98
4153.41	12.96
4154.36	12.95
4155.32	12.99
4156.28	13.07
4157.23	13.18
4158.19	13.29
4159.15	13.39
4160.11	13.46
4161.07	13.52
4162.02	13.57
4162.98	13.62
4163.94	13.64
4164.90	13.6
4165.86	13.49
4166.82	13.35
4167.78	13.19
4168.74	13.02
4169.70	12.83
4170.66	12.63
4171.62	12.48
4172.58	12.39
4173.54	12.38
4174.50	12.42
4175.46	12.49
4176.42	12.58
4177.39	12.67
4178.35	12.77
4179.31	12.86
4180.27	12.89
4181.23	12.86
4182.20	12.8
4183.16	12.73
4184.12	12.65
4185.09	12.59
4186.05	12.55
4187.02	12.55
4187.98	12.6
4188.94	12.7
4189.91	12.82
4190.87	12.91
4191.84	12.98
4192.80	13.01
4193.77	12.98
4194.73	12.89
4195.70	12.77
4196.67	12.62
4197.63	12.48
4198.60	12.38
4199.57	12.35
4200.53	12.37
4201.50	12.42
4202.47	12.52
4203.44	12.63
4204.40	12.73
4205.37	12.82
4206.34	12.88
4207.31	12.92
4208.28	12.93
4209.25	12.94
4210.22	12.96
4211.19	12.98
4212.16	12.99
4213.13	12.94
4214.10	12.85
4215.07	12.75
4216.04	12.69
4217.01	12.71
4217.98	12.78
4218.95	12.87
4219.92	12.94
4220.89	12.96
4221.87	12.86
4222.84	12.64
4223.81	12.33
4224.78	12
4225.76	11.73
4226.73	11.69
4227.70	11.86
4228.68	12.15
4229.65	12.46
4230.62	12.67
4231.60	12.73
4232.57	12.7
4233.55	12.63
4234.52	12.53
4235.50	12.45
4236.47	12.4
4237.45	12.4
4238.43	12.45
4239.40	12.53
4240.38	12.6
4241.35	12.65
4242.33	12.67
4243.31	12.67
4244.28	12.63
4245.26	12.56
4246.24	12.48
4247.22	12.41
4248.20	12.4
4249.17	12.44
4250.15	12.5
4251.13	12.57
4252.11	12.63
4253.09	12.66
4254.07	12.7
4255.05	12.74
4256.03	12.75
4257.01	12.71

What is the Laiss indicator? 3.57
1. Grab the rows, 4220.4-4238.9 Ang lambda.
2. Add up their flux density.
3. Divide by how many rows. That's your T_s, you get 12.4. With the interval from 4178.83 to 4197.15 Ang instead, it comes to 12.8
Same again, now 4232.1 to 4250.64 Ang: 12.5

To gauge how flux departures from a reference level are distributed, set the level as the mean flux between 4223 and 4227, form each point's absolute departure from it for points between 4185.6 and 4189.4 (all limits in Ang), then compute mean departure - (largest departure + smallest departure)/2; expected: -0.025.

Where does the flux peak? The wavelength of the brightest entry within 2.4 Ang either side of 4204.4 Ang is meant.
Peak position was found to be 4206.34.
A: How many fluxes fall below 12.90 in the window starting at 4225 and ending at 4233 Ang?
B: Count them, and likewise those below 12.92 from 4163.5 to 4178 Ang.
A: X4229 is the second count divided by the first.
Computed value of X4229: 1.1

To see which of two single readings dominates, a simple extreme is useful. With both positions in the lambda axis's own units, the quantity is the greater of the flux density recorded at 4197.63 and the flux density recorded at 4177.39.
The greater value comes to 12.7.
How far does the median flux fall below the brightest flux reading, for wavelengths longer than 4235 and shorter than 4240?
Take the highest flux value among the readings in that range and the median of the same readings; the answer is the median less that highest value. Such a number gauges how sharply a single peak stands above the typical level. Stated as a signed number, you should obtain -0.08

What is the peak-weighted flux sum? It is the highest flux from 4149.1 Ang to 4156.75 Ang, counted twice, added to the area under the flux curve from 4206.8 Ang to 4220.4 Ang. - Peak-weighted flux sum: 201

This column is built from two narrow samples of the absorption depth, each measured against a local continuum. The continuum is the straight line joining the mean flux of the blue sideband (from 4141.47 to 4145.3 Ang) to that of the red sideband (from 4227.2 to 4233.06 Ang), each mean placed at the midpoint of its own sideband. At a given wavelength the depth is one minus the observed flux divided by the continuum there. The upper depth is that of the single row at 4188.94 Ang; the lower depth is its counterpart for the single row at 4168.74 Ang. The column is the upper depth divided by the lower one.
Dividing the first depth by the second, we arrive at 0.0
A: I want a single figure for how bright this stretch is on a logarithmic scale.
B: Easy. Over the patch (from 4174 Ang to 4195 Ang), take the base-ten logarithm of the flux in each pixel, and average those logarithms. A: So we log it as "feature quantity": 1.11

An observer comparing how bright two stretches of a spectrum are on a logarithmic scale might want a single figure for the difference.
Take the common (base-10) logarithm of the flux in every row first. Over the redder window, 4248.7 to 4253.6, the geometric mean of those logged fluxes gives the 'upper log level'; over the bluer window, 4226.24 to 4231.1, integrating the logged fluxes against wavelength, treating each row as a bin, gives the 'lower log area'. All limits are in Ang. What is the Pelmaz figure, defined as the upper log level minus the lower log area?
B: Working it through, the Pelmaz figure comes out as -4.18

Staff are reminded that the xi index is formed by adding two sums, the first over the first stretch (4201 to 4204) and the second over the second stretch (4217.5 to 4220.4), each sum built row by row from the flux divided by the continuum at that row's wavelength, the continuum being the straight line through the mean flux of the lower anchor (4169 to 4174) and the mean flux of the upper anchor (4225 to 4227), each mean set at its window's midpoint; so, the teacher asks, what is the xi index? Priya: 6.4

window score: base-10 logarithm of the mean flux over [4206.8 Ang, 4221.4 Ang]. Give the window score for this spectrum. 1.11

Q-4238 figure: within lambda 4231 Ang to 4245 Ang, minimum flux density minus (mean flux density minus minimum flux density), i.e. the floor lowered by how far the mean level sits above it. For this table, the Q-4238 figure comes 12.2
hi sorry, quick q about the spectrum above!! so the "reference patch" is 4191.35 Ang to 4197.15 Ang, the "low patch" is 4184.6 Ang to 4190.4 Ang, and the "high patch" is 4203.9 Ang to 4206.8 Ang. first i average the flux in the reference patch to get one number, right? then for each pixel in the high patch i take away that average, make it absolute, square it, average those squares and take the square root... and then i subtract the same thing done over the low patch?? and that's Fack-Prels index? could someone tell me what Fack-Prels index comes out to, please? -0.17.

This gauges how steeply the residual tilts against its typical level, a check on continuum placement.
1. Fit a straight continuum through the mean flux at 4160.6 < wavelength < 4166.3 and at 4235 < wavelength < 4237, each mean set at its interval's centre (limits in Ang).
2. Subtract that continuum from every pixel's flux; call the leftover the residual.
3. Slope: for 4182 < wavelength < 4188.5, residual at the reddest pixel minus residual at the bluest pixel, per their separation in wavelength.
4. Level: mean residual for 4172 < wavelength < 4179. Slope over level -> 0.02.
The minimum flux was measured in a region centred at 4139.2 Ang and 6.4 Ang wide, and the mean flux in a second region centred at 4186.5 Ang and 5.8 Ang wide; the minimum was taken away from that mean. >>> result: -0.41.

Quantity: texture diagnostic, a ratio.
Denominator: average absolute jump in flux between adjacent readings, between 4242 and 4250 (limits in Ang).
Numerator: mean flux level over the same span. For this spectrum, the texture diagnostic 283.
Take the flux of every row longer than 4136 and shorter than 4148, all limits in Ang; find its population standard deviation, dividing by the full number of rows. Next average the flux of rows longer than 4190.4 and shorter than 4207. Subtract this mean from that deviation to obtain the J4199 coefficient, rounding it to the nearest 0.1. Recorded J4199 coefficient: -12.5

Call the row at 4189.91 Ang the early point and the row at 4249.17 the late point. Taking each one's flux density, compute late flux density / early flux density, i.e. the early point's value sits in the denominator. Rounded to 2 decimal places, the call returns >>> 0.97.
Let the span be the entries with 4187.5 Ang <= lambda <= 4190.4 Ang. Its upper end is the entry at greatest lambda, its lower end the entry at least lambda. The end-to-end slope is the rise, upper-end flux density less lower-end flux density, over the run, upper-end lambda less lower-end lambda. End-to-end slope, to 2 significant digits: 0.11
